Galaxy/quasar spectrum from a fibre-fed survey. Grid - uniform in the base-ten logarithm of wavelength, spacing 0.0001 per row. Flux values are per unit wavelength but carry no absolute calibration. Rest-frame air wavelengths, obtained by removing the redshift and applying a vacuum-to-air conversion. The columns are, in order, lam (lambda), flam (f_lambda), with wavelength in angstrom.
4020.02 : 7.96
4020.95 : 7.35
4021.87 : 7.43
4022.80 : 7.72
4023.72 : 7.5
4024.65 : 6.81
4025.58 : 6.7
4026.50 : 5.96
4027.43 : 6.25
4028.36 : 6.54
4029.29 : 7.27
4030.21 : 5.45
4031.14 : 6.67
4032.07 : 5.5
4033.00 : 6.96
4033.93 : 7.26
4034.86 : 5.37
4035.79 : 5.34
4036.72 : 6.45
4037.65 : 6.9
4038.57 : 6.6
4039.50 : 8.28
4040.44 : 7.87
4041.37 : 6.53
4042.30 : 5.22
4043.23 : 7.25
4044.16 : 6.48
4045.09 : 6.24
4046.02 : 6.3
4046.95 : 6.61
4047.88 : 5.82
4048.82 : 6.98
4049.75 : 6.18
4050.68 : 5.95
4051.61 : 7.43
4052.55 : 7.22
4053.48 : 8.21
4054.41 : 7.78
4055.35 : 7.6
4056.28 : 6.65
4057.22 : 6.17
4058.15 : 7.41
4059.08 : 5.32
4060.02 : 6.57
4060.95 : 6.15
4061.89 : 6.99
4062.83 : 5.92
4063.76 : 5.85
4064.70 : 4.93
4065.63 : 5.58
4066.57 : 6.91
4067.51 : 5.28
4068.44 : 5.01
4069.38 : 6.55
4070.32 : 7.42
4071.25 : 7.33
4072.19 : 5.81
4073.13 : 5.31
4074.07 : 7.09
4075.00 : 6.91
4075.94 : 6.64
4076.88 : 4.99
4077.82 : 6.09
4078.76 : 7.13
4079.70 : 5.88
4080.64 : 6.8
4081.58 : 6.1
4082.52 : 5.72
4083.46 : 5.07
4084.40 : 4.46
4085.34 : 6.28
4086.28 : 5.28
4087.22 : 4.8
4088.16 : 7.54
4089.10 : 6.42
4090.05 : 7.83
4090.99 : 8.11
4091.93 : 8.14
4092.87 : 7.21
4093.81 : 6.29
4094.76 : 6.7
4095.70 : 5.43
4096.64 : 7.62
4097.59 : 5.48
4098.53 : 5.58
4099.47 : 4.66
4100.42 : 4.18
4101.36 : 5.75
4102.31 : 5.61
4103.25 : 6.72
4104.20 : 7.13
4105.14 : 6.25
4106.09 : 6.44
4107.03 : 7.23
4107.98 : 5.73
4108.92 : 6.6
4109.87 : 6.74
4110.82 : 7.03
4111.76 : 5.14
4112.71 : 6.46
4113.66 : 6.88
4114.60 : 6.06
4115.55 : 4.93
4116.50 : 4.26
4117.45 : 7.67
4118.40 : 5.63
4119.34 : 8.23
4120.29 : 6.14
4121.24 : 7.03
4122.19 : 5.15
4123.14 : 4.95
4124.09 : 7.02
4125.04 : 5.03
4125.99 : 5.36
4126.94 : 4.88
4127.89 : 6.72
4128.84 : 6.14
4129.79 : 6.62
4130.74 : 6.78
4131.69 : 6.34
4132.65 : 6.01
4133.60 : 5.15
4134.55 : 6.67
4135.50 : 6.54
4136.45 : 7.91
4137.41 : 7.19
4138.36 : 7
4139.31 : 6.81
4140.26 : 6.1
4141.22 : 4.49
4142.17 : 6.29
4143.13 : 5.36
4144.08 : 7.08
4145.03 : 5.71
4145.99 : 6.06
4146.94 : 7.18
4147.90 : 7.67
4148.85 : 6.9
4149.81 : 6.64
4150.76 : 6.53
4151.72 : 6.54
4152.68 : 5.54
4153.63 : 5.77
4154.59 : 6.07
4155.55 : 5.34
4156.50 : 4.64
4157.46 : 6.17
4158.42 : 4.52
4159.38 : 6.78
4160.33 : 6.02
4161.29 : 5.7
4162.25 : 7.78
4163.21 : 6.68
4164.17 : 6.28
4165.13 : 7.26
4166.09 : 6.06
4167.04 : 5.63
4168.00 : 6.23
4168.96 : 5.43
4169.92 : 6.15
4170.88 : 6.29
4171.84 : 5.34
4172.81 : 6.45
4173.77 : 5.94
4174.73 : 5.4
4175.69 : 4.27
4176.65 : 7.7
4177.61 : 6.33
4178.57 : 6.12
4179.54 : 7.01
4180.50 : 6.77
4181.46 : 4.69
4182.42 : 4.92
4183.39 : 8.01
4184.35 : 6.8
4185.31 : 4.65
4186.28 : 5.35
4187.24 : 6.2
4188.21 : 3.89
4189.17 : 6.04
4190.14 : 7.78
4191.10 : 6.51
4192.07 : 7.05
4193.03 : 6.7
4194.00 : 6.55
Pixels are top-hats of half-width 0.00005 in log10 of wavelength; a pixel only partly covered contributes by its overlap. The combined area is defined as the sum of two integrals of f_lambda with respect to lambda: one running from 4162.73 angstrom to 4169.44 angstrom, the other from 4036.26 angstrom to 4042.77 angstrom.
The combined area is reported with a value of 86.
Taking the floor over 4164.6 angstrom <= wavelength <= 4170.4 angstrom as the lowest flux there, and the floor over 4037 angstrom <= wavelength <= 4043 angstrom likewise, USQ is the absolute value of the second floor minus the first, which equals 0.2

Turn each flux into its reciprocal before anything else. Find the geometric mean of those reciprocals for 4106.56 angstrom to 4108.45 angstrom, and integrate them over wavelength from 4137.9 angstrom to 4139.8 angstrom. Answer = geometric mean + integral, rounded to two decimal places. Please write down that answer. 0.43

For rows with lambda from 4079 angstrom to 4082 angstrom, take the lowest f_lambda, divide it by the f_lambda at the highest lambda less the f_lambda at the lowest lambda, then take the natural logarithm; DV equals 3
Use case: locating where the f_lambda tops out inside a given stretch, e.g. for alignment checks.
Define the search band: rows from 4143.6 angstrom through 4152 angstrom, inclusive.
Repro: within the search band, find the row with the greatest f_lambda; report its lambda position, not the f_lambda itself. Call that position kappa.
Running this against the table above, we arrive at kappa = 4147.90 angstrom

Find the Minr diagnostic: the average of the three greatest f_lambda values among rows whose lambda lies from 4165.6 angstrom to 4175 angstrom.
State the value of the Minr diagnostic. 6.3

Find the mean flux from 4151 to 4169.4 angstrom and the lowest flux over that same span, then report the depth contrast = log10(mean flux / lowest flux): 0.125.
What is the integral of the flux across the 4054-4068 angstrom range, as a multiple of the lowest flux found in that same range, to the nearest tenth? 18.0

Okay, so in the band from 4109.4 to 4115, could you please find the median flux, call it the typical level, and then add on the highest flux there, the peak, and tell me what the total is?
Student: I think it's 13.6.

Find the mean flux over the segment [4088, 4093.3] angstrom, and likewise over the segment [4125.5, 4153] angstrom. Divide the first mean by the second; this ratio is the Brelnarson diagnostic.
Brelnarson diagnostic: 1.19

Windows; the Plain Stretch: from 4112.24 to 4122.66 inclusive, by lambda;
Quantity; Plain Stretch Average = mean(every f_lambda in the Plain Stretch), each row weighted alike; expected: 6.22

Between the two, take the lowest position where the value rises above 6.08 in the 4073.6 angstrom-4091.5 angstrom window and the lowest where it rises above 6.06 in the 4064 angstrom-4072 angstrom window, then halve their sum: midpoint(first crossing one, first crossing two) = 4070.3 angstrom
